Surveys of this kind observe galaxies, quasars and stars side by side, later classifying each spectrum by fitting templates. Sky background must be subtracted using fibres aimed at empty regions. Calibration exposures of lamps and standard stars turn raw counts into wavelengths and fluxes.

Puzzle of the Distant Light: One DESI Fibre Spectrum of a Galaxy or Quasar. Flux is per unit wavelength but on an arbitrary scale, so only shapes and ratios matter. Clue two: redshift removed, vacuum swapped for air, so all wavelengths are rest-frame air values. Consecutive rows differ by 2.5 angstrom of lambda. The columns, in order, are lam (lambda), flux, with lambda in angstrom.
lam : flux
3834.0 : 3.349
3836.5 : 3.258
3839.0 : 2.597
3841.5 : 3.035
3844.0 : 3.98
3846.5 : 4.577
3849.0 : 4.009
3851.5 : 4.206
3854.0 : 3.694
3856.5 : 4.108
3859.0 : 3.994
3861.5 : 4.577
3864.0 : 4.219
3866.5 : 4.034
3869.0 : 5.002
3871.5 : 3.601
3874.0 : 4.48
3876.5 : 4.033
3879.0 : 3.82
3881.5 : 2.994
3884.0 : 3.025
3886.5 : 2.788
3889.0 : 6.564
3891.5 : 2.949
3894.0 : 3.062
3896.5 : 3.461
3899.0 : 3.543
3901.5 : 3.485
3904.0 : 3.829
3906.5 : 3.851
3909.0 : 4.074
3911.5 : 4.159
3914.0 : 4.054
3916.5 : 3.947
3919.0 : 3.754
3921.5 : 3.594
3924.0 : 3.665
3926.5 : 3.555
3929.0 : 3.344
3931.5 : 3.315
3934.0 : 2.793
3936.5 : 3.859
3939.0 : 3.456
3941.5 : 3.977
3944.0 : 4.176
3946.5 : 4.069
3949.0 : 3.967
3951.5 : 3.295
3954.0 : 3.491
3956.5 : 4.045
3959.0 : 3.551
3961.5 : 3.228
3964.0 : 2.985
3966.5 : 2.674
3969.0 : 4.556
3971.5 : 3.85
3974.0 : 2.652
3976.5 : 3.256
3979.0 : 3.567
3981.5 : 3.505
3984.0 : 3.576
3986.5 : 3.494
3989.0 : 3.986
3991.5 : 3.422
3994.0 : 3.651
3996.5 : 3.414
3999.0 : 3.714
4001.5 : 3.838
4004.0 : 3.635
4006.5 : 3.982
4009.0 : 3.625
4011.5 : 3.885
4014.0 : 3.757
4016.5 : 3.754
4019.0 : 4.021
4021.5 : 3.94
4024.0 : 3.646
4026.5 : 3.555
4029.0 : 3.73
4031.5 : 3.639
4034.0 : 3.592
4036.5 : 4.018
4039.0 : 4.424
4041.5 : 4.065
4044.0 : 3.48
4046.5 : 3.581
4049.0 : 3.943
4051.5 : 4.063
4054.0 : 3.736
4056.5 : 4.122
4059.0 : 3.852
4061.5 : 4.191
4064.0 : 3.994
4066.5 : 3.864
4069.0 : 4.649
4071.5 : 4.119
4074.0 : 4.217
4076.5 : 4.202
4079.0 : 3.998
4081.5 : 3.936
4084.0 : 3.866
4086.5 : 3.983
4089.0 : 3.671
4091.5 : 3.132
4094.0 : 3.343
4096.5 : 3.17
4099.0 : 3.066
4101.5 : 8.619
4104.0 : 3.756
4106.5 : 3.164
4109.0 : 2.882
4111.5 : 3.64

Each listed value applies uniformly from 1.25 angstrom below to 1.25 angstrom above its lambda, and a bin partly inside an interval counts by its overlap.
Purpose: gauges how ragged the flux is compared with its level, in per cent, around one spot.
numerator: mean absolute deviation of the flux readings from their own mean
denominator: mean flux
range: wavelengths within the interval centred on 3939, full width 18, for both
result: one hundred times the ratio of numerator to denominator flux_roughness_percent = 11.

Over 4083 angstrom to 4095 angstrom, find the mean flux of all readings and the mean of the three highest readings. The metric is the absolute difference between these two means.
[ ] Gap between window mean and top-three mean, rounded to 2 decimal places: 0.24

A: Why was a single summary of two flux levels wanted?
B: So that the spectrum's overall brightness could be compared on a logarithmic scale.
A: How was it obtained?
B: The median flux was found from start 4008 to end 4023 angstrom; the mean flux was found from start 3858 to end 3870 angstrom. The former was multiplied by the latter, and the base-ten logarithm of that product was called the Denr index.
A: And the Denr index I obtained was 1.22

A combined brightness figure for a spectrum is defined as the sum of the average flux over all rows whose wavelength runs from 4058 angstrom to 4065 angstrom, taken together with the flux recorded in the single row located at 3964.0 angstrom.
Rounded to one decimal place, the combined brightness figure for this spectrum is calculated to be 7.0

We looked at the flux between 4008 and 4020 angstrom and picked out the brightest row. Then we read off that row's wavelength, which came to 4019.0 angstrom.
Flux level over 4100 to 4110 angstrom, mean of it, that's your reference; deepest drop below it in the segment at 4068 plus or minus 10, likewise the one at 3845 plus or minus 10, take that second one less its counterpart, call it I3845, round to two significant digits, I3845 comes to 1.3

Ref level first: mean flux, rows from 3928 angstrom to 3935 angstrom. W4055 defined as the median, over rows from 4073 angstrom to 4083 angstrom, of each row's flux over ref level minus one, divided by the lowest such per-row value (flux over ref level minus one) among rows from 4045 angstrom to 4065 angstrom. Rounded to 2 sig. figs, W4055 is 2.2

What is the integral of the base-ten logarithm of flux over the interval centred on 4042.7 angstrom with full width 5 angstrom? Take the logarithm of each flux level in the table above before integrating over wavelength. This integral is 2.9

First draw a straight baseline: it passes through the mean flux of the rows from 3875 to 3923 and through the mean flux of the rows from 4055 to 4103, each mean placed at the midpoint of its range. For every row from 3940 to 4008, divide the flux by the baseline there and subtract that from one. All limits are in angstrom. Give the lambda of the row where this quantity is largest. 3974.0 angstrom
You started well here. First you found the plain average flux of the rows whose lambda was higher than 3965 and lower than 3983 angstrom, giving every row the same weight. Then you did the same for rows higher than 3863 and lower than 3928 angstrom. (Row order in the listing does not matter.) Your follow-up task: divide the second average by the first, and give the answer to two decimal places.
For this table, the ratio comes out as 1.11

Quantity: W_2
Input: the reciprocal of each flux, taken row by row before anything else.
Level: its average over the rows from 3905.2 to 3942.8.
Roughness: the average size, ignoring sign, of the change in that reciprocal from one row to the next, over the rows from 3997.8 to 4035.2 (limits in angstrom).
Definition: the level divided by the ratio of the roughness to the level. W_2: 6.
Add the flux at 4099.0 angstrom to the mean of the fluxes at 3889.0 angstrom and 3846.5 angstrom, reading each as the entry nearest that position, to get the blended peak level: 8.6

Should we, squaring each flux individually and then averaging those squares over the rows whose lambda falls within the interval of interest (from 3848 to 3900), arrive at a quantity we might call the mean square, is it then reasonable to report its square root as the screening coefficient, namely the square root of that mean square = 4.00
